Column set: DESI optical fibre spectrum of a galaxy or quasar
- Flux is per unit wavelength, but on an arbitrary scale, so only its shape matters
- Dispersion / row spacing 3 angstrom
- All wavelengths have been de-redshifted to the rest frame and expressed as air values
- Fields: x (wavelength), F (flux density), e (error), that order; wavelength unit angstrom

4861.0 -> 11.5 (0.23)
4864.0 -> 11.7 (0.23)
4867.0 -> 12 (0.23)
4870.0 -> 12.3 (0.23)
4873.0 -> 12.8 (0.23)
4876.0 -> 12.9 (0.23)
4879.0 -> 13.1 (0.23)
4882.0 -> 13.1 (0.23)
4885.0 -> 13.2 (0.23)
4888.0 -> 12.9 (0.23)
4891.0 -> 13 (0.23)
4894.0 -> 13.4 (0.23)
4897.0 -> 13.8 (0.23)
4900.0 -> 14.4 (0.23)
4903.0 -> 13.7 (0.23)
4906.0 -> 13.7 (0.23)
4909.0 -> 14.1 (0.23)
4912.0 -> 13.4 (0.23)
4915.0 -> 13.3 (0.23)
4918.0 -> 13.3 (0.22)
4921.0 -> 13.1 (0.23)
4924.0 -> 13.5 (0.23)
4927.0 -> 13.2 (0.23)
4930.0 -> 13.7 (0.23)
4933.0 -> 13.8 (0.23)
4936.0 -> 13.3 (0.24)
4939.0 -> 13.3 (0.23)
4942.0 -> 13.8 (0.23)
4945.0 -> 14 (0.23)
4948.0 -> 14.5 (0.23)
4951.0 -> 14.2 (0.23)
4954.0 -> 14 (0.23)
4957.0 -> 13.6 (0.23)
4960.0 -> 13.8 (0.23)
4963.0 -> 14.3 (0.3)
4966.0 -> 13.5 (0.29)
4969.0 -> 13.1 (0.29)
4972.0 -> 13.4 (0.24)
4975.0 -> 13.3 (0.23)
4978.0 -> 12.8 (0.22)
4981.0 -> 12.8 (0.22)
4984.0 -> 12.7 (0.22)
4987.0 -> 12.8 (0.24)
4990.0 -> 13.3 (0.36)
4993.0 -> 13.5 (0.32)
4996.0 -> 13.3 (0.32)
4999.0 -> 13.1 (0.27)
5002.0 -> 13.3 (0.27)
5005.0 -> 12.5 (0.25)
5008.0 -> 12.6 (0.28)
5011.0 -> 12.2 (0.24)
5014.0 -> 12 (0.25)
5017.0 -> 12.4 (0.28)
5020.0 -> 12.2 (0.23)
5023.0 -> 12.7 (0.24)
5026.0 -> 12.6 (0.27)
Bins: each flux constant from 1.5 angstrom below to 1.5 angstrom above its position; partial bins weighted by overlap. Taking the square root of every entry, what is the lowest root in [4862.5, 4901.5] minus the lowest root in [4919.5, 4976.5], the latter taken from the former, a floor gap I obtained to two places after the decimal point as -0.20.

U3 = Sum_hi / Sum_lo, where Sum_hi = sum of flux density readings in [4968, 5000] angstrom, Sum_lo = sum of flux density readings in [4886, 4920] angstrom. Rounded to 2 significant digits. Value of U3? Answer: 0.97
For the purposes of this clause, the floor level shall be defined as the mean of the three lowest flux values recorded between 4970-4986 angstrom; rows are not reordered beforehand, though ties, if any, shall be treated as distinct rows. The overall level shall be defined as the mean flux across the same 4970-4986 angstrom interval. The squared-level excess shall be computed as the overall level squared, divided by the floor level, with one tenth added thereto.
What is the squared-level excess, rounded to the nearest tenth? 13.3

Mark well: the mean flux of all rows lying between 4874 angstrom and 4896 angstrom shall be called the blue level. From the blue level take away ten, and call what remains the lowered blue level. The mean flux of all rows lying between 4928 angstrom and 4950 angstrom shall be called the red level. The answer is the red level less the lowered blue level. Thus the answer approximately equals 10.7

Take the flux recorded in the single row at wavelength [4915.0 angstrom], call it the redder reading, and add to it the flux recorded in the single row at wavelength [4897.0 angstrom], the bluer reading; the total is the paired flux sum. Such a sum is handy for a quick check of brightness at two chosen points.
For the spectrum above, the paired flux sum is 27.1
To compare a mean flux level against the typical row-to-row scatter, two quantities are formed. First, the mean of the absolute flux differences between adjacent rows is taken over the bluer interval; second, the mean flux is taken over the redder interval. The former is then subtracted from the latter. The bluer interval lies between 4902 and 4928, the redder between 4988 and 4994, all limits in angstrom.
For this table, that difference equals 13.1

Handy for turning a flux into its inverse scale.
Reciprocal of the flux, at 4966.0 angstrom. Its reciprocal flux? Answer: 0.0741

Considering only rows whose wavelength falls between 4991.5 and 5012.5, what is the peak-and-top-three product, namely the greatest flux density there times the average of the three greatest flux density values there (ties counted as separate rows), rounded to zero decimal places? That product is 180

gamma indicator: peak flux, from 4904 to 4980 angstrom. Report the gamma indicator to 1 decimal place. 14.5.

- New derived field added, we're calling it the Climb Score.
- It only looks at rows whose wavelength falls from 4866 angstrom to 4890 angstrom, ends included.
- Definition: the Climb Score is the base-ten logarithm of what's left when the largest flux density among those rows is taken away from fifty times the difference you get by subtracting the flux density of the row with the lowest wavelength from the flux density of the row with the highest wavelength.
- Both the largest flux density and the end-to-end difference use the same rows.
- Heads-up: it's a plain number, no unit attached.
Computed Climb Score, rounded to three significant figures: 1.50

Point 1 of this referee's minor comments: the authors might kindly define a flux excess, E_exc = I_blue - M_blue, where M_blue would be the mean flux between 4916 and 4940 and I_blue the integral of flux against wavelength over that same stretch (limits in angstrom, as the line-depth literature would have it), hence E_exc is 308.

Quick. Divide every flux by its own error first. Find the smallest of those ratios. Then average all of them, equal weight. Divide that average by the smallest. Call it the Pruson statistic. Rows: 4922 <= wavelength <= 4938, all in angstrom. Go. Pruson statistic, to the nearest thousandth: 1.050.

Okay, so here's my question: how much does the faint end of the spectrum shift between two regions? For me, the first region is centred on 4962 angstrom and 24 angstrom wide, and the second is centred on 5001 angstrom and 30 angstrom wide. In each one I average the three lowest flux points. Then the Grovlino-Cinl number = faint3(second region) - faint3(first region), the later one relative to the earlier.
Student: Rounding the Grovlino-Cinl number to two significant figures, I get -1.1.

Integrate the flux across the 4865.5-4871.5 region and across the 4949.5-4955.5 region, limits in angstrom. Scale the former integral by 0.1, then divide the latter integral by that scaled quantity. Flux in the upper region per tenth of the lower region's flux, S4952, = 11.6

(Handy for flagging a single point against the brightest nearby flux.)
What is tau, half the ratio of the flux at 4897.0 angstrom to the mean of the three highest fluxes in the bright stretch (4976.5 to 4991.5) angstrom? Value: 0.532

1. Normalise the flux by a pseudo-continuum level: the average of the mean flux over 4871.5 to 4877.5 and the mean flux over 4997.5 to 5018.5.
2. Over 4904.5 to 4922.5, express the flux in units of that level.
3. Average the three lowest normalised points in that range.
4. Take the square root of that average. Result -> 1.020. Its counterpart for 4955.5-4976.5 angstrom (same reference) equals 1.021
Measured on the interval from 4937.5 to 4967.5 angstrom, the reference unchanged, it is 1.029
